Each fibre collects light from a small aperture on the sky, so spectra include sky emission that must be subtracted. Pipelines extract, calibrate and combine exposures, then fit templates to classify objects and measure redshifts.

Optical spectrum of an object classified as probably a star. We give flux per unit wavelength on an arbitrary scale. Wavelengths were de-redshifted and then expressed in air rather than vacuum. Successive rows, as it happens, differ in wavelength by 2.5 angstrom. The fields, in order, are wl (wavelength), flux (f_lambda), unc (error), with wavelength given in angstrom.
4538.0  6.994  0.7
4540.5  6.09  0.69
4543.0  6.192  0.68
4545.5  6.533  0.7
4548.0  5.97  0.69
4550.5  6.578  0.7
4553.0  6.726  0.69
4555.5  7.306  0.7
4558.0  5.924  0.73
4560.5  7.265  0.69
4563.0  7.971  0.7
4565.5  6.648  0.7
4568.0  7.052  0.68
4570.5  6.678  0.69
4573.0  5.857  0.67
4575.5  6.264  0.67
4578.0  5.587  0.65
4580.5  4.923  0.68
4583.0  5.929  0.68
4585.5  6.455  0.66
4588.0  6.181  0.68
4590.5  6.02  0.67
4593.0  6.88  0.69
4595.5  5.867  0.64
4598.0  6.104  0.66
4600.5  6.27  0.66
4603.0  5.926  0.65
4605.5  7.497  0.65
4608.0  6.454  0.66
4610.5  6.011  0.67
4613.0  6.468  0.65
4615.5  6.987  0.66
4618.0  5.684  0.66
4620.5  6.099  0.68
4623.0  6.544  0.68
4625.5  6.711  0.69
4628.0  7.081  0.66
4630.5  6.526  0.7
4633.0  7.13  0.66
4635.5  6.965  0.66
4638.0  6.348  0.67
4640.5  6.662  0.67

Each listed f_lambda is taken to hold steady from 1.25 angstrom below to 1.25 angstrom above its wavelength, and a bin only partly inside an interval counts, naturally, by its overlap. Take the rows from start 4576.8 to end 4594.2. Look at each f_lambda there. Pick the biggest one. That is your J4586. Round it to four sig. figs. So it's 6.880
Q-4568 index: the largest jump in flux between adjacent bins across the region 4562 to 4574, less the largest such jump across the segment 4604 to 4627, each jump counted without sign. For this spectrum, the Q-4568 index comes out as 0.0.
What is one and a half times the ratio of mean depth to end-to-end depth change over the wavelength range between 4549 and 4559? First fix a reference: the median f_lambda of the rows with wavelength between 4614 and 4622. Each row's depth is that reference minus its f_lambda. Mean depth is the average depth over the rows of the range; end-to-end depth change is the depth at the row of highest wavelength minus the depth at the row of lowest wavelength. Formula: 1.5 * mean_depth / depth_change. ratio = -1.2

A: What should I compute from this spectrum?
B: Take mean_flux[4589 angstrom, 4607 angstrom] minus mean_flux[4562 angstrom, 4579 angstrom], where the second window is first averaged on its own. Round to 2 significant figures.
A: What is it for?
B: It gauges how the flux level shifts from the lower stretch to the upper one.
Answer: -0.21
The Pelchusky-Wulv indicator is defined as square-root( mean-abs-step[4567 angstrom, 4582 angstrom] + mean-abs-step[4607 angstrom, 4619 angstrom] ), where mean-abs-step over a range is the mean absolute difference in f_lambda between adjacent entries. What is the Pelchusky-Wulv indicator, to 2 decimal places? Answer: 1.13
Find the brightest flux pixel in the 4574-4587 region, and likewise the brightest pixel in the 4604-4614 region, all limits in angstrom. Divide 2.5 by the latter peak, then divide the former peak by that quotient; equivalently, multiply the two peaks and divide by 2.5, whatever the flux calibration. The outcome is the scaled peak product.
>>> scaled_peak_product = 19.4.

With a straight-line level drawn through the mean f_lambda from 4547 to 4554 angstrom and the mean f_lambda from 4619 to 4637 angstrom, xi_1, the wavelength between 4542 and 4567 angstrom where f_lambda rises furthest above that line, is 4563.0 angstrom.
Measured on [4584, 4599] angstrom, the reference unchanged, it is 4593.0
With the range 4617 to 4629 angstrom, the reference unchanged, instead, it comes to 4628.0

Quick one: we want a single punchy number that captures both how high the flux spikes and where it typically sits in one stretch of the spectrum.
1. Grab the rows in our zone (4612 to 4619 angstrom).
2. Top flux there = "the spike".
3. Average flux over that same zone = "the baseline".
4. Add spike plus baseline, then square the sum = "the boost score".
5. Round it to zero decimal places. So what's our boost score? 179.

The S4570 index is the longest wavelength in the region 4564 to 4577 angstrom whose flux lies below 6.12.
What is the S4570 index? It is 4573.0 angstrom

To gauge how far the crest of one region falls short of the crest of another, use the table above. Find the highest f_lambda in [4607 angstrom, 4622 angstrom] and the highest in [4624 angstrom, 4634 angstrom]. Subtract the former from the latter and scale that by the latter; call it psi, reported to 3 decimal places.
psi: 0.020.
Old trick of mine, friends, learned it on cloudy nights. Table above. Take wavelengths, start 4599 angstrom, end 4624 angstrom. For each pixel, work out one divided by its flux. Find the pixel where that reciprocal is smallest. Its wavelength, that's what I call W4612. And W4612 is 4605.5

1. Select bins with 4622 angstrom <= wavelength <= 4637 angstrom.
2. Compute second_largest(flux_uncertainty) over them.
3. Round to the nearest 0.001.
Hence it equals 0.690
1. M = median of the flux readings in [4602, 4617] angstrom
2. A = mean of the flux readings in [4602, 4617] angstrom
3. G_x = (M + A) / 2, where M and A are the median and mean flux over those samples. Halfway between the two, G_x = 6.51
